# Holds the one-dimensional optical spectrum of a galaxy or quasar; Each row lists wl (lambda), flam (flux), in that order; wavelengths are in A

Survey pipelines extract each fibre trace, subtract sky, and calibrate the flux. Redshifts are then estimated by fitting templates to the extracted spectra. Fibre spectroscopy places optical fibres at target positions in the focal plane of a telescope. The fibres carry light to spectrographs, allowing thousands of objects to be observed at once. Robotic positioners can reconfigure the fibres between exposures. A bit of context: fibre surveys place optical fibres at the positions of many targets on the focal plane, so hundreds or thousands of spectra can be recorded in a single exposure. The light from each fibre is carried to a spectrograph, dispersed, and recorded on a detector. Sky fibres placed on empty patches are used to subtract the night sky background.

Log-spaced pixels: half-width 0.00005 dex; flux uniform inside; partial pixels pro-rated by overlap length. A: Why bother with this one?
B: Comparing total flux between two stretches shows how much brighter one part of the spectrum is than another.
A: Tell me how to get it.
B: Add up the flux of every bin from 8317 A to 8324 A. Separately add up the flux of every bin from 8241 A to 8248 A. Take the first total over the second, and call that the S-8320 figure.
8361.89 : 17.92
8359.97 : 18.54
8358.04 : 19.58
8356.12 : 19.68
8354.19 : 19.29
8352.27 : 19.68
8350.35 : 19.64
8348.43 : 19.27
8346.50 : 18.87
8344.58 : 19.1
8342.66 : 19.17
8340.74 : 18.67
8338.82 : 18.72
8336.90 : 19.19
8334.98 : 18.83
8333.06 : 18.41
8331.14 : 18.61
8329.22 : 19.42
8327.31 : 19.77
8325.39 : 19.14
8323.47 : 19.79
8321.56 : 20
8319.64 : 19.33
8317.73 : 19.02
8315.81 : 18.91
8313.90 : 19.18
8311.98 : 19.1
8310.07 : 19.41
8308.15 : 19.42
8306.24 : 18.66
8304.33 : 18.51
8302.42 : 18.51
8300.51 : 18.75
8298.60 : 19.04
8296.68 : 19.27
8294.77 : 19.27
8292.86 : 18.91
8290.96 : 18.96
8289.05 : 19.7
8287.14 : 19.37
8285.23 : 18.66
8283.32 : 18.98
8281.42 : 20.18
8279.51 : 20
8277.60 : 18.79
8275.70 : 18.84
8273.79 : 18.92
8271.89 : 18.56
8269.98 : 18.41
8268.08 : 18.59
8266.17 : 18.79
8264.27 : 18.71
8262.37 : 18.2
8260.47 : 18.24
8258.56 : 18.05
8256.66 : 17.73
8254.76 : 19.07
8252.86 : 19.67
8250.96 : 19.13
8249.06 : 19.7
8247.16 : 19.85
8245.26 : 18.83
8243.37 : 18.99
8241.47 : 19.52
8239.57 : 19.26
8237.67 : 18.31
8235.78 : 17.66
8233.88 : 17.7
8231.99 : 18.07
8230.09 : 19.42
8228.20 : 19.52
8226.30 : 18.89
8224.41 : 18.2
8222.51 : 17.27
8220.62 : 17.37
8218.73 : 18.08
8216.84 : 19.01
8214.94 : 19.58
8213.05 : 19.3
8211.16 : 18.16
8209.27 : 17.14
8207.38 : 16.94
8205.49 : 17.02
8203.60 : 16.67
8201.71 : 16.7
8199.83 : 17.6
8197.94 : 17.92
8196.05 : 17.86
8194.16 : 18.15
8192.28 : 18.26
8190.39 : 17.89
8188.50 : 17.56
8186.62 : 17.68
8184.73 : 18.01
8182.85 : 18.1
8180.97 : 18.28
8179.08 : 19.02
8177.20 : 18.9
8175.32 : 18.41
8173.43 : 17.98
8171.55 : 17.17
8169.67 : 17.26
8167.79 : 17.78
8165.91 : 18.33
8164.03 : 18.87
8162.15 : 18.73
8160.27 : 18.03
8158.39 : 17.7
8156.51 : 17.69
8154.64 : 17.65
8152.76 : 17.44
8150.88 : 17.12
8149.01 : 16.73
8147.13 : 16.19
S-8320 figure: 1.01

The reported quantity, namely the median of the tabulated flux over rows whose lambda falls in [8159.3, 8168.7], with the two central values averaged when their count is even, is 18.3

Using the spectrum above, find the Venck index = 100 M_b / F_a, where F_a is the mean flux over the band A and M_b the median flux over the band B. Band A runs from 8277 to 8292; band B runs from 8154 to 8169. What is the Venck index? 92.6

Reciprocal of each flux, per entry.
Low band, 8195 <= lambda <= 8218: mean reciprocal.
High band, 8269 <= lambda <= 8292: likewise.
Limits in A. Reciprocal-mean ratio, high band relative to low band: 0.931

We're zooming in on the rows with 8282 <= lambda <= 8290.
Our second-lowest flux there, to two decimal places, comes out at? 18.98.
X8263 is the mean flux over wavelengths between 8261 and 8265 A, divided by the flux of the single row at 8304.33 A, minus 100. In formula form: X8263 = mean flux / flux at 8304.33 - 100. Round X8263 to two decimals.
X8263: -99.00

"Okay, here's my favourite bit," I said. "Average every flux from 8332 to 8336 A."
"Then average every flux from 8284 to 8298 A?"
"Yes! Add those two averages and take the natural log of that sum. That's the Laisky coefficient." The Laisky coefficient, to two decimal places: 3.63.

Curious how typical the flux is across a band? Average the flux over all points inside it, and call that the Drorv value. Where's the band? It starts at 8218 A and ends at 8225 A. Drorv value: 17.7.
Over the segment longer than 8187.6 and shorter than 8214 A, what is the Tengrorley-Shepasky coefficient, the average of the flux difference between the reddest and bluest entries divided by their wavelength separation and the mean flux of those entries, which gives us 8.9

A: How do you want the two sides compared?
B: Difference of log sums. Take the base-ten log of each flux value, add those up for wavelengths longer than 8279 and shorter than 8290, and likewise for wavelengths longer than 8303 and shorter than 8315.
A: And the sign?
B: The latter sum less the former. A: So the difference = -0.1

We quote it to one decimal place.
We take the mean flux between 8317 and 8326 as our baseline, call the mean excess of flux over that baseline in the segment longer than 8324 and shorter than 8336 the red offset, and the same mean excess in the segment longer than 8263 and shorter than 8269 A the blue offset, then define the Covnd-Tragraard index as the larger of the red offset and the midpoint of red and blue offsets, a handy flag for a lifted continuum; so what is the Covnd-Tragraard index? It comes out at -0.4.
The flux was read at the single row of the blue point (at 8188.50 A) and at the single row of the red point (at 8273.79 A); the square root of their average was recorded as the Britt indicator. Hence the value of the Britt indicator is 4.27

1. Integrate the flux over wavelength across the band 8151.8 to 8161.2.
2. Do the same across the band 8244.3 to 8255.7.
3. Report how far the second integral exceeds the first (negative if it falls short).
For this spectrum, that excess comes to 55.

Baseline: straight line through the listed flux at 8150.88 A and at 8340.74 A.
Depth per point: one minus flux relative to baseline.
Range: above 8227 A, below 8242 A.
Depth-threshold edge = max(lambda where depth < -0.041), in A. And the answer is 8241.47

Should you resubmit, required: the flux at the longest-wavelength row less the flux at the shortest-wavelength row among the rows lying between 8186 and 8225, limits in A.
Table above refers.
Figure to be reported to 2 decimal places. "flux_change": 0.52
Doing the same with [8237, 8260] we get -0.26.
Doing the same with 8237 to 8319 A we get 0.71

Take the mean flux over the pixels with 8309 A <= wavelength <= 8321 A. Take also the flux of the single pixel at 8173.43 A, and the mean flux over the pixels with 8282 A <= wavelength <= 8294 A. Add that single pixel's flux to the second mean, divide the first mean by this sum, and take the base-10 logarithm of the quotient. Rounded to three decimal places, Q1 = -0.287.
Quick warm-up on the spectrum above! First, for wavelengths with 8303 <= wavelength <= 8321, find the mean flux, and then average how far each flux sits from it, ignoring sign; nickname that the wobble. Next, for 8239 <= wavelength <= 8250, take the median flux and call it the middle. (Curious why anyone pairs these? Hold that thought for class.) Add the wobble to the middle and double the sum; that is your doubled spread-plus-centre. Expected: 39.3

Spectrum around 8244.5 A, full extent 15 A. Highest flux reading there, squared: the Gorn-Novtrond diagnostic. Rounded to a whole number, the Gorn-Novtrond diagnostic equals 394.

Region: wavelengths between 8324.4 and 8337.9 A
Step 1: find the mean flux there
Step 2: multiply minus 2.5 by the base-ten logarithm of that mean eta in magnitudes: -3.20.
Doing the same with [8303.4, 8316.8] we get -3.20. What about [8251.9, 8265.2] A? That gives -3.17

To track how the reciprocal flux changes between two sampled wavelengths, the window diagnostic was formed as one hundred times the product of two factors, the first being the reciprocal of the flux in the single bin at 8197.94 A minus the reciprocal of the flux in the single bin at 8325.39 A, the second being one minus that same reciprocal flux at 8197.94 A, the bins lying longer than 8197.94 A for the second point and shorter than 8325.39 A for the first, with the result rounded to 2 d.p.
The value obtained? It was 0.34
